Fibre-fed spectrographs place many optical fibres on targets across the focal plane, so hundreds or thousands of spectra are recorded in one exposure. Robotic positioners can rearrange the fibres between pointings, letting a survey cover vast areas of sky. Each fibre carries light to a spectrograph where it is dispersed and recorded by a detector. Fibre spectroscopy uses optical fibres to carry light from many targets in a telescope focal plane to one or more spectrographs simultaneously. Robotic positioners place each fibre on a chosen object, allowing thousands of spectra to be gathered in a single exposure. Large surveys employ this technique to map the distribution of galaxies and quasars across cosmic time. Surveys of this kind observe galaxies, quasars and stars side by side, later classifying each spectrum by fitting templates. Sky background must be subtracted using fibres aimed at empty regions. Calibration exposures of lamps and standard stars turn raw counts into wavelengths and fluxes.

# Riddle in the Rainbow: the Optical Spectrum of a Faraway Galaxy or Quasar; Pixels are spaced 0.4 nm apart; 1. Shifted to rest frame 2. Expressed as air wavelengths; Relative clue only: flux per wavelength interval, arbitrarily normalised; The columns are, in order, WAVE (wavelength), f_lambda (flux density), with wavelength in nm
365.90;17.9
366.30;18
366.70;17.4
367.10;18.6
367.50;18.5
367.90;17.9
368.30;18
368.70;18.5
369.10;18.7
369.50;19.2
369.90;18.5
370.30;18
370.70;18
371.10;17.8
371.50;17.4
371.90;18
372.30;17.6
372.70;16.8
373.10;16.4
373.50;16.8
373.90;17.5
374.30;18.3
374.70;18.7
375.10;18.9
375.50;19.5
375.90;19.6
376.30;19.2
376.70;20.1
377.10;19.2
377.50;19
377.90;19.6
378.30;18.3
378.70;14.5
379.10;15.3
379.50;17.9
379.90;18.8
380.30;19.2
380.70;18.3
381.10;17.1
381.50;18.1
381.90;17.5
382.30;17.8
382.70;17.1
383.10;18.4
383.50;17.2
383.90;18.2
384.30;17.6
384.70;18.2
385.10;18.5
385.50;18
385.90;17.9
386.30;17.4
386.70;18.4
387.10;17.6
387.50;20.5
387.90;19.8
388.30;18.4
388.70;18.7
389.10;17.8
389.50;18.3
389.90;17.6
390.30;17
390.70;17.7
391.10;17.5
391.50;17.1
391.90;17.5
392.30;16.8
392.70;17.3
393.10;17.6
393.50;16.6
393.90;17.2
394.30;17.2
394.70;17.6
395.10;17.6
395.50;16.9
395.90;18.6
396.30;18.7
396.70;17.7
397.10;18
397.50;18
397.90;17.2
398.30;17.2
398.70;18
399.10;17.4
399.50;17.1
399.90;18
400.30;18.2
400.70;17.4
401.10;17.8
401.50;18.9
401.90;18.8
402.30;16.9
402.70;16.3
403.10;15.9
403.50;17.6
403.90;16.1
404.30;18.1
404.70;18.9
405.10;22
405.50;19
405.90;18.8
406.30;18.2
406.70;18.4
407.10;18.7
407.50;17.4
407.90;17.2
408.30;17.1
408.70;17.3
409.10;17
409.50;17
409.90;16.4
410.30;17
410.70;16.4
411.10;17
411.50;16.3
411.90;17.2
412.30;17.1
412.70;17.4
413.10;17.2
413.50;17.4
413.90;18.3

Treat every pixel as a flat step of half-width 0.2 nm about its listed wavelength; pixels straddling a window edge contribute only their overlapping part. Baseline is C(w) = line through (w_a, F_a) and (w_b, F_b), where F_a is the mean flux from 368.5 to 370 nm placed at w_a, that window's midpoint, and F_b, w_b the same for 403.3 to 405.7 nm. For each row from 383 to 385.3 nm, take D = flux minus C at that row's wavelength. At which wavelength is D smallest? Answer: 383.50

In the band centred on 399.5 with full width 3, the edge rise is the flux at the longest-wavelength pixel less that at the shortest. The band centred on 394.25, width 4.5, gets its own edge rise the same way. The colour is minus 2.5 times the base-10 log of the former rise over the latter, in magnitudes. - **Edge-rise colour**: 2.4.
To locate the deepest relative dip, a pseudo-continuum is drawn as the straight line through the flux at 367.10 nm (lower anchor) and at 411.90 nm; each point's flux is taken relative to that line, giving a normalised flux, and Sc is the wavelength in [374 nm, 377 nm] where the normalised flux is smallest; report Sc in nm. 374.30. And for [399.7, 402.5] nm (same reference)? 402.30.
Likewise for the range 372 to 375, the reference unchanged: 373.10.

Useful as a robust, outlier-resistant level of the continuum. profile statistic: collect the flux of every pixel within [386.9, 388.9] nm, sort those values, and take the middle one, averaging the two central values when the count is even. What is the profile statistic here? 18.7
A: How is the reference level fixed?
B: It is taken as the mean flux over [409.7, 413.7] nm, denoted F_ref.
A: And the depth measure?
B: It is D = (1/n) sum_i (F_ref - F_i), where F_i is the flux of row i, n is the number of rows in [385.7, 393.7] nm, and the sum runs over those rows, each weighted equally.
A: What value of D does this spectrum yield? -0.9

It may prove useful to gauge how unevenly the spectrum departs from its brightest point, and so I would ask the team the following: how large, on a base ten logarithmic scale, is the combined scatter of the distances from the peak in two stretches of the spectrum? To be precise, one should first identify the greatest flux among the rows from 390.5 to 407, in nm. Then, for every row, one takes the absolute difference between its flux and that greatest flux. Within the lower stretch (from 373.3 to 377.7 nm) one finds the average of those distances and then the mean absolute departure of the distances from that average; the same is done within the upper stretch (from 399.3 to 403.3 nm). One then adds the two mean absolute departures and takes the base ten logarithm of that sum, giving 0.18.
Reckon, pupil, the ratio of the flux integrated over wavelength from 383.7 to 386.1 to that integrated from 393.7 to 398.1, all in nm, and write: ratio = 0.56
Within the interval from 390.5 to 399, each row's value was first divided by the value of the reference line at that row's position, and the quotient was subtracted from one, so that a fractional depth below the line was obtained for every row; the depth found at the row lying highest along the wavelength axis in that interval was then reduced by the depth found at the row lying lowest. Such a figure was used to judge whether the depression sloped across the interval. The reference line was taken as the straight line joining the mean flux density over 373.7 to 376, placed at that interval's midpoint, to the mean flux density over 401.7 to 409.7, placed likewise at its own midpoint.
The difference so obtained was -0.03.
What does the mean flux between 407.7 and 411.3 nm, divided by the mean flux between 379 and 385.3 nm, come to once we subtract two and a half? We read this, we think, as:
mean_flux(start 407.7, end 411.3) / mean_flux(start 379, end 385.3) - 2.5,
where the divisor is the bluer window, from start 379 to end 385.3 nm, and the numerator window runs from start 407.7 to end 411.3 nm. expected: -1.55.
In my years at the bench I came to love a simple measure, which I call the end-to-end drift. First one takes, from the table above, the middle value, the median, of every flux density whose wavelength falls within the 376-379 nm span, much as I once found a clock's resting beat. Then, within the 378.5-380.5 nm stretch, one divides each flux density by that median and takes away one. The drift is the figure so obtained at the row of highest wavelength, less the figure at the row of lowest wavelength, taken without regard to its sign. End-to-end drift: 0.24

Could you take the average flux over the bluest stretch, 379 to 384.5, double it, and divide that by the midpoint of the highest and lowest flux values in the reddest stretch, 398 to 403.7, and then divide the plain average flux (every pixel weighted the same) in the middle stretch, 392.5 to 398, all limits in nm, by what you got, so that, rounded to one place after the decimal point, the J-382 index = 8.6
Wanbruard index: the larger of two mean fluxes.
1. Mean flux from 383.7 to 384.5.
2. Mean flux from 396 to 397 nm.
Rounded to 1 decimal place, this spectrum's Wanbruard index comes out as 18.2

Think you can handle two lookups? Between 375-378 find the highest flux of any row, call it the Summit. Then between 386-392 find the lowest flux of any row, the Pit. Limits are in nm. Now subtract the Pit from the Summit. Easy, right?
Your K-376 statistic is 3.1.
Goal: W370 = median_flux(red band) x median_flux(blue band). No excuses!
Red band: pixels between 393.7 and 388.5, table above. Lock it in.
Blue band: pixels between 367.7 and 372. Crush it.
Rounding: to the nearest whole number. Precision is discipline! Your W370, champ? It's 315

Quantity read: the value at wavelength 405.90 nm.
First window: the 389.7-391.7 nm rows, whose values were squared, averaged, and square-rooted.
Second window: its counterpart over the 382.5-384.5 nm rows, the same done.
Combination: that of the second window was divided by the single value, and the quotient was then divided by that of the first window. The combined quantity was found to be 0.0542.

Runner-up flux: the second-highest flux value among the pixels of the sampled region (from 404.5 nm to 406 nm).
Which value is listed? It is 19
